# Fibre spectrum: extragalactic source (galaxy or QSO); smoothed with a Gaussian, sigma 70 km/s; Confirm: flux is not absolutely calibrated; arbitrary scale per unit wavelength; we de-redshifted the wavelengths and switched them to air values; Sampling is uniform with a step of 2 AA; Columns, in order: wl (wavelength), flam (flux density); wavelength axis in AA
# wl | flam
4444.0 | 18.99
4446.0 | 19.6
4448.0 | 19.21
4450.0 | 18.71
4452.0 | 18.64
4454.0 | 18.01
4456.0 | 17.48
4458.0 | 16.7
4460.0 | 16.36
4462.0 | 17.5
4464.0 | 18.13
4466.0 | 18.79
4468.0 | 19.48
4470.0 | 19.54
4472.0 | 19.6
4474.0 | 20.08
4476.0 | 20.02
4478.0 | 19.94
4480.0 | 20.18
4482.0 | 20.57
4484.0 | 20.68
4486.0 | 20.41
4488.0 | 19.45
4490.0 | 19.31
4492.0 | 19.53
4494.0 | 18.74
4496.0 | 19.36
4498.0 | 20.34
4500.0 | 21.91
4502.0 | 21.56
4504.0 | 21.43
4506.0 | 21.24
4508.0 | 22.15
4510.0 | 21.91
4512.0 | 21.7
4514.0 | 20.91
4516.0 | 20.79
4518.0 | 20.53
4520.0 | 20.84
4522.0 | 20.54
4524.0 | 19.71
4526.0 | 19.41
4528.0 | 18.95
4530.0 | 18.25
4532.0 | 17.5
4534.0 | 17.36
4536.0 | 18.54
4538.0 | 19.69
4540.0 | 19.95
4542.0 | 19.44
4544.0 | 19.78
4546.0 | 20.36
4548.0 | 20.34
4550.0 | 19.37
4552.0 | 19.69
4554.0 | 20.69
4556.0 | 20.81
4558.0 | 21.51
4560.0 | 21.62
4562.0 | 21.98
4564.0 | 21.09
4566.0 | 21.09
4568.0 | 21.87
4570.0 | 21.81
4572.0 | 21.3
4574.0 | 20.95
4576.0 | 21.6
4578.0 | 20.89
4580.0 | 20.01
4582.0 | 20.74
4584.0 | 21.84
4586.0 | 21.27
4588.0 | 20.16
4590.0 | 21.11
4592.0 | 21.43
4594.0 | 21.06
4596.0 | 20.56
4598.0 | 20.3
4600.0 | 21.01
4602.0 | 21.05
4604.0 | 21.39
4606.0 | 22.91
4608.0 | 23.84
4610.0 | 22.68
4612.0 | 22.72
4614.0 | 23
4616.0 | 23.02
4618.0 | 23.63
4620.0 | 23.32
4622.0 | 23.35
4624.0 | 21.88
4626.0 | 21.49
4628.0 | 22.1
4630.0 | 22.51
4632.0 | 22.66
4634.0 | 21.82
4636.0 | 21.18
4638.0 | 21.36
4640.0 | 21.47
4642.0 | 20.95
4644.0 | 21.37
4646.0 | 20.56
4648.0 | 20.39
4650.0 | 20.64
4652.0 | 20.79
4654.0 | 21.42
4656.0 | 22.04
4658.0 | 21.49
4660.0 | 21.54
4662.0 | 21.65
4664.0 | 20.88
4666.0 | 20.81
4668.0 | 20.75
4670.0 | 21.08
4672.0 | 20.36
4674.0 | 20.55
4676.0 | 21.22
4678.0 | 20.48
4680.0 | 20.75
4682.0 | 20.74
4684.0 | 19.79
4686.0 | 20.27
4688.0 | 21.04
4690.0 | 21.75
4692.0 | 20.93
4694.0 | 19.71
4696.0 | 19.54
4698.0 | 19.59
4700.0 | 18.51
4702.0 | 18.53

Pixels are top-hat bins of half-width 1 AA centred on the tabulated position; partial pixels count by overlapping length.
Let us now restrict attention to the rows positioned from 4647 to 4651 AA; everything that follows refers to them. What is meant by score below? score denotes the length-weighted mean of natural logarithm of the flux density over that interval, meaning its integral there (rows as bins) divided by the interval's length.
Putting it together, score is 3.02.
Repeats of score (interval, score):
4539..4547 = 2.99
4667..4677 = 3.03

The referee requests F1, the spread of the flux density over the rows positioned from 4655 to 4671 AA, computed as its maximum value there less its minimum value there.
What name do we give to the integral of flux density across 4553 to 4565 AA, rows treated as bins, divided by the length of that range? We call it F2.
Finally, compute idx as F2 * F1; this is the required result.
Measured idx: 27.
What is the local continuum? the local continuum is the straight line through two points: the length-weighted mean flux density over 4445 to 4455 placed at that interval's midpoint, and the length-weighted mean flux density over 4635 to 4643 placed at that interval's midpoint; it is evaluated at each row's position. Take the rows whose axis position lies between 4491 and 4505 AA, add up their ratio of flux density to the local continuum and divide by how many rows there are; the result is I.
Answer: 1.05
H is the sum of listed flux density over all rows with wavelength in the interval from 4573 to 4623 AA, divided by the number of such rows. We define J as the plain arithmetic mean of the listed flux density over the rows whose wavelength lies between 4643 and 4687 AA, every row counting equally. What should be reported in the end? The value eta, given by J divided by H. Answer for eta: 0.96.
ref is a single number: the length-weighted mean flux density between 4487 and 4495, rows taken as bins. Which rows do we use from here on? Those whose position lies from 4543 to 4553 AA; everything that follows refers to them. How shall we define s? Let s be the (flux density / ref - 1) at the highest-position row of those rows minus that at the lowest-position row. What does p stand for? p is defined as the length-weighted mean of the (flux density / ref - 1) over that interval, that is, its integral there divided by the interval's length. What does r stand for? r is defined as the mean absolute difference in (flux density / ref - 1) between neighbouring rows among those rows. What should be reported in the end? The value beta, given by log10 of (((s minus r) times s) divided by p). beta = -2.4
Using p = 0.03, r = 0.025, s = 0.00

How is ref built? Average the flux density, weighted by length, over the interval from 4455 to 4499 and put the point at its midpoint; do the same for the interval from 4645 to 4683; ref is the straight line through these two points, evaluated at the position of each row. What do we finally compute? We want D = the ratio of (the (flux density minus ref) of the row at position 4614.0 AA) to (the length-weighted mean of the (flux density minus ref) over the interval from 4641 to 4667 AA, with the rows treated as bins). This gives 9.8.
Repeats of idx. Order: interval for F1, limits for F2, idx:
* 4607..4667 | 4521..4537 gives 65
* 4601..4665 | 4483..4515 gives 71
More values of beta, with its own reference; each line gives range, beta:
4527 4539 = -2.7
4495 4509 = -0.8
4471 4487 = -1.6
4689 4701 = -0.1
